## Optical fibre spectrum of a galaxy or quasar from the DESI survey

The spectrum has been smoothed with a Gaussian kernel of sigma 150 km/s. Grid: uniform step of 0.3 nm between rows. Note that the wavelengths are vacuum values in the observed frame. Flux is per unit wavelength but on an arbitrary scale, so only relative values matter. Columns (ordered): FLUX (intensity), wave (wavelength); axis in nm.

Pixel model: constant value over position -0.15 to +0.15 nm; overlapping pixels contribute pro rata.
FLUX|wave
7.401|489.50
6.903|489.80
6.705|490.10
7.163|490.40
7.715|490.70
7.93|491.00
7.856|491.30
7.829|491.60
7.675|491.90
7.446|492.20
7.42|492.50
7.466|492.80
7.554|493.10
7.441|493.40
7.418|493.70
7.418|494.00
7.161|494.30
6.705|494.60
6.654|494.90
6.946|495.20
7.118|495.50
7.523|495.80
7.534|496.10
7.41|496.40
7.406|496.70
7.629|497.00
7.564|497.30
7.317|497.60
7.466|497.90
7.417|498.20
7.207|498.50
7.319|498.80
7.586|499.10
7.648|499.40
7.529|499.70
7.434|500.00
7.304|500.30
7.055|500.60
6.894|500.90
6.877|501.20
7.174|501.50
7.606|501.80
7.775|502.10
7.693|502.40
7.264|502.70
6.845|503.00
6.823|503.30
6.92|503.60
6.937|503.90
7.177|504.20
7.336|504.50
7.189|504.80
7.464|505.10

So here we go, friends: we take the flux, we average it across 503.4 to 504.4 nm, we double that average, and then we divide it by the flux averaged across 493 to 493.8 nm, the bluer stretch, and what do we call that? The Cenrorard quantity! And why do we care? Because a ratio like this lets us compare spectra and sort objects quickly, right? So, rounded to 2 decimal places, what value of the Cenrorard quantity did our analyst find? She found 1.88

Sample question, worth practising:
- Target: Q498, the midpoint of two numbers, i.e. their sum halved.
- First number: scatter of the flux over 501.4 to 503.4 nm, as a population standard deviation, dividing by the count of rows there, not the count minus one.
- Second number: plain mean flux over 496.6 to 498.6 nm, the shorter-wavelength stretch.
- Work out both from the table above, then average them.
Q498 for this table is 3.90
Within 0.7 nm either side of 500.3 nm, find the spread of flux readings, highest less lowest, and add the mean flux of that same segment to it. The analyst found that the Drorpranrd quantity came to 7.88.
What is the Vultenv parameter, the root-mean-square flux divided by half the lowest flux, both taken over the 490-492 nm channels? 2.26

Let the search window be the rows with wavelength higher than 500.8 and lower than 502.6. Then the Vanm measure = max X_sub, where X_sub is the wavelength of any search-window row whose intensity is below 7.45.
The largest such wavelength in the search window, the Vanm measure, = 501.50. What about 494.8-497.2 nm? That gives 496.70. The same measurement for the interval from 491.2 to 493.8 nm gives 493.70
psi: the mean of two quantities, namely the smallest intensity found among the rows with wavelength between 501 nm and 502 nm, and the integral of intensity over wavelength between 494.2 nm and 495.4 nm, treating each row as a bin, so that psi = 7.6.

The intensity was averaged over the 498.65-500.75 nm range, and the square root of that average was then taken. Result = 2.72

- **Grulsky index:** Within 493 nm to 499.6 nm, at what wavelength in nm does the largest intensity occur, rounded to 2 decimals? 499.40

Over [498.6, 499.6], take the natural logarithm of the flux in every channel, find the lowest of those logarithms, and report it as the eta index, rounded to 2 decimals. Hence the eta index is 1.99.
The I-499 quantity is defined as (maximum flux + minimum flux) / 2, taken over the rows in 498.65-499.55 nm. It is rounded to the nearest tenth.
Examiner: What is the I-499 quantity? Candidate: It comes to 7.5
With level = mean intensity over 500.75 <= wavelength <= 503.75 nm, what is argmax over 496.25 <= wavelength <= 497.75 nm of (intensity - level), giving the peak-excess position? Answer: 497.00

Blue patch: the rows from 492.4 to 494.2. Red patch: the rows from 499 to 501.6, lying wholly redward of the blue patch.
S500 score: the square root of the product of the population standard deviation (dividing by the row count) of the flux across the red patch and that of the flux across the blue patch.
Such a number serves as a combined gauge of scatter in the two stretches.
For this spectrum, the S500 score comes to 0.116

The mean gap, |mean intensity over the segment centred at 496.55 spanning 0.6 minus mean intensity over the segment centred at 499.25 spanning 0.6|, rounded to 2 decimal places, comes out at 0.21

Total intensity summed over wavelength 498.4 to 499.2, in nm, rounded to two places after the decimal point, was 22.11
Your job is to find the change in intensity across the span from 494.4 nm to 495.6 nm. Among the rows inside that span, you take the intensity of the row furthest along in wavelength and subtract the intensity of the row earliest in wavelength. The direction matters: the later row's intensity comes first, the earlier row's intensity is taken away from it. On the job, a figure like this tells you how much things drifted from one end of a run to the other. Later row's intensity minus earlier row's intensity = 0.41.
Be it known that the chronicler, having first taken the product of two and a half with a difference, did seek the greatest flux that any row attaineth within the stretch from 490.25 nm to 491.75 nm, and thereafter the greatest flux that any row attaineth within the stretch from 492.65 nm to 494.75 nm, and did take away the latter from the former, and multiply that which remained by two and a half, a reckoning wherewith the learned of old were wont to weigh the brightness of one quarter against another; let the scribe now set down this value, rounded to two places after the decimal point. 0.94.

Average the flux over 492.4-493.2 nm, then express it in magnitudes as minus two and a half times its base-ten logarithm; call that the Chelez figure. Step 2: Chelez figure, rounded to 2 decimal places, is -2.18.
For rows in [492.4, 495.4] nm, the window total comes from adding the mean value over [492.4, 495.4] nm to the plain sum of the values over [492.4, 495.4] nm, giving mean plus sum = 79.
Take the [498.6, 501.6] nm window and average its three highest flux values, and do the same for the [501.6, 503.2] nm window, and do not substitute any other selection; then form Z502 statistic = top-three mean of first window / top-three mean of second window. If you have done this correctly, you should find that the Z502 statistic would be 0.99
